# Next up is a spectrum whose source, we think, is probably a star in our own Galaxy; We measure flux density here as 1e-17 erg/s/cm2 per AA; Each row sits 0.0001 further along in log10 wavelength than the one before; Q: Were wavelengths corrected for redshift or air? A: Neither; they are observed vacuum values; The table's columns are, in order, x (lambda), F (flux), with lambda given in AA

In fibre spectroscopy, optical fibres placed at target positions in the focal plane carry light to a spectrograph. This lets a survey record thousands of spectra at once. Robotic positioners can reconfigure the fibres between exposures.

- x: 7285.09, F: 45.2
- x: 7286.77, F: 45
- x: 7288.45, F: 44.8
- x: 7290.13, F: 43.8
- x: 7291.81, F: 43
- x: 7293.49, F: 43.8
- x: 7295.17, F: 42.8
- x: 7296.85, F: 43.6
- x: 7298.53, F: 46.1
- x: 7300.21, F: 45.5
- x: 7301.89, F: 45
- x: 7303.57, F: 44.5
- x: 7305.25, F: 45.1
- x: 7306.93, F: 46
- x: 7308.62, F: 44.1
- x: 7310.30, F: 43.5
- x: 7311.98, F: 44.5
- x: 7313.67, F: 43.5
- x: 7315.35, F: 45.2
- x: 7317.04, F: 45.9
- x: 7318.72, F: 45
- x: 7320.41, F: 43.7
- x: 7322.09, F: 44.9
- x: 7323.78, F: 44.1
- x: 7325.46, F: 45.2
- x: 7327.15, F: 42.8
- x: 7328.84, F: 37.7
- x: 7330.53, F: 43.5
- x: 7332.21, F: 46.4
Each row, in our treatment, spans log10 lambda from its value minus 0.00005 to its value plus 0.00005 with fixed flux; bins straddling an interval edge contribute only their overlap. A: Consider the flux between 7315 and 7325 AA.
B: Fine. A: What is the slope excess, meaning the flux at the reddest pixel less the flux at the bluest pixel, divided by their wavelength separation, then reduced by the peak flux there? -46.0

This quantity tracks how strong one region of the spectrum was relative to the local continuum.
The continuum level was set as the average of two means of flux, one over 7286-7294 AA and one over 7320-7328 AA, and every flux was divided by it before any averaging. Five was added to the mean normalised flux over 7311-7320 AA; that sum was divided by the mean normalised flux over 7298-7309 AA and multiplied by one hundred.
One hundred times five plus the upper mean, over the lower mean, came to 587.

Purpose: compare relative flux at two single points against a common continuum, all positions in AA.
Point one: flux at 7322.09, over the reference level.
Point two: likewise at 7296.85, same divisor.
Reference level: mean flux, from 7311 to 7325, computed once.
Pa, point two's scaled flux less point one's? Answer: -0.03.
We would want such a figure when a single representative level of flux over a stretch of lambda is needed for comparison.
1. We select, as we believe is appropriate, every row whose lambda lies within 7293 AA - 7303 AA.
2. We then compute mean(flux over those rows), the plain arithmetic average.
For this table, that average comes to 44.5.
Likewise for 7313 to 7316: 44.4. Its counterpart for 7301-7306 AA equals 44.9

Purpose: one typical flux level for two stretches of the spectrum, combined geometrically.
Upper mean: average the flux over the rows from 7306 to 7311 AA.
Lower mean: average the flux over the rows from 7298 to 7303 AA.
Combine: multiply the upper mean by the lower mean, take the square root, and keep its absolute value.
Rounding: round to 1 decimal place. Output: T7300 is 45.0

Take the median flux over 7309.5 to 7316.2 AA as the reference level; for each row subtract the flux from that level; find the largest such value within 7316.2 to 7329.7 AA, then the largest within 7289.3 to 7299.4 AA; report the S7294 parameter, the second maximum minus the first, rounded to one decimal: -5.1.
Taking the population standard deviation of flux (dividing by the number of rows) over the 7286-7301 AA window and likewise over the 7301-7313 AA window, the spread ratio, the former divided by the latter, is 1.5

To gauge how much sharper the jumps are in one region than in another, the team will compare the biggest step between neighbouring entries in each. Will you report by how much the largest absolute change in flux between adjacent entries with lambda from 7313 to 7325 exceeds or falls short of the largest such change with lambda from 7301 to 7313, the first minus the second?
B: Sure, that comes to -0.20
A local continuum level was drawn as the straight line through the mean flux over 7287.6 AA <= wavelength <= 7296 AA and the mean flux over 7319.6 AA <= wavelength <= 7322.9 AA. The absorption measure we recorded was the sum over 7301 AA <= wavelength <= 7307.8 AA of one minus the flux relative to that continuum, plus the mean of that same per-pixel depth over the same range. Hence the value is -0.14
